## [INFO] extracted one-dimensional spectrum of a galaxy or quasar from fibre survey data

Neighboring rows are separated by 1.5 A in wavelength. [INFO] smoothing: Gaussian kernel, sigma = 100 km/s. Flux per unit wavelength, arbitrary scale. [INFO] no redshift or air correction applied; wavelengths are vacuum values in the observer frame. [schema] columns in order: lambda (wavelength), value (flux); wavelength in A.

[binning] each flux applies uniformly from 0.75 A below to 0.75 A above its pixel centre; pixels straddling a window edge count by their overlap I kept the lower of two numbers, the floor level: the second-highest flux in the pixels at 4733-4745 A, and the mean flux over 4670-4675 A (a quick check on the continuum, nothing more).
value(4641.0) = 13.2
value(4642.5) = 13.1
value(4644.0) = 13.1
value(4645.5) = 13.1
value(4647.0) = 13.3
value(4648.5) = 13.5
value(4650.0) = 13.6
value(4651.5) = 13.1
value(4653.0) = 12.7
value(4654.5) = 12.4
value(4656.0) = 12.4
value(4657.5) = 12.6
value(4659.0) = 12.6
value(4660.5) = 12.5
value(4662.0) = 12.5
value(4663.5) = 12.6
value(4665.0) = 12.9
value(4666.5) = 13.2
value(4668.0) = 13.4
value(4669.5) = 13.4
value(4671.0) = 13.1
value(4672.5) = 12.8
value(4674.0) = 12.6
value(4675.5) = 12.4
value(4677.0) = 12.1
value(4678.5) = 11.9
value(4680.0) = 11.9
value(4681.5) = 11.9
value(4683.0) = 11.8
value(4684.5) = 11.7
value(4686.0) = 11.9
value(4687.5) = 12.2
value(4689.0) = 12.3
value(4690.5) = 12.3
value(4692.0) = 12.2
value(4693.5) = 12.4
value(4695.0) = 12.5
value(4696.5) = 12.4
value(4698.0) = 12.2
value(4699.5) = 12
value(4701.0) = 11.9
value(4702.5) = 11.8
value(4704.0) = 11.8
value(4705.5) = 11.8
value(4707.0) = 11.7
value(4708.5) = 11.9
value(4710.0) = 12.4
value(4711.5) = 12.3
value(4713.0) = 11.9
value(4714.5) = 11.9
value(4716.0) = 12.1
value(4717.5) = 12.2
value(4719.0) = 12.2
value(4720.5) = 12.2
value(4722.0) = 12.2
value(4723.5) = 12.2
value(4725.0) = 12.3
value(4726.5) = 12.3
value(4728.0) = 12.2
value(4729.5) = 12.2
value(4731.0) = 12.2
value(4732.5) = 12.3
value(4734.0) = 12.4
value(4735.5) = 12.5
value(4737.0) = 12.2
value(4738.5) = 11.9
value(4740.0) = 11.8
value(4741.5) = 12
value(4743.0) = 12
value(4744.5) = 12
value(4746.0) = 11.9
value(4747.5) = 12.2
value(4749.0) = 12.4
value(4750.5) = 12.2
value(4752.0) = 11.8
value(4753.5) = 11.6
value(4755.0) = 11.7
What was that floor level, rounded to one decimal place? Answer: 12.4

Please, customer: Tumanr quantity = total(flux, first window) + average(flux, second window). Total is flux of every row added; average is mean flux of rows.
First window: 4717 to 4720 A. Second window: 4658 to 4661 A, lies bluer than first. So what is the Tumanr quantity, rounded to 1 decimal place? 37.0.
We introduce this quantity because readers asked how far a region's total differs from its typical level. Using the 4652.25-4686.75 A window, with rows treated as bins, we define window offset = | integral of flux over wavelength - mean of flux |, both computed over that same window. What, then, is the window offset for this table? 418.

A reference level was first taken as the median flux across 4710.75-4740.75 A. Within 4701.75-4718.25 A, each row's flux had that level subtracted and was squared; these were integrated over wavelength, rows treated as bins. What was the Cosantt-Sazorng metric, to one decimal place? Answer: 1.6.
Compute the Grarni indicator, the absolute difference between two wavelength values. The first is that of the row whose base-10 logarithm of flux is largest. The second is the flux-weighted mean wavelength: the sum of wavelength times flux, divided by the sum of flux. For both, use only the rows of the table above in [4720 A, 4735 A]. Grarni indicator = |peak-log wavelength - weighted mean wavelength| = 6.7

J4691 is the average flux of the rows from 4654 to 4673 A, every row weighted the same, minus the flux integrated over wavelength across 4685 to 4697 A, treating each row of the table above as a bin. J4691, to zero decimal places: -134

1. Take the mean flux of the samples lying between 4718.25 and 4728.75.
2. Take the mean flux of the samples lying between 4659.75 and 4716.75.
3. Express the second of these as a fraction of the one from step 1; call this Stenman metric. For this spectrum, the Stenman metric 1.00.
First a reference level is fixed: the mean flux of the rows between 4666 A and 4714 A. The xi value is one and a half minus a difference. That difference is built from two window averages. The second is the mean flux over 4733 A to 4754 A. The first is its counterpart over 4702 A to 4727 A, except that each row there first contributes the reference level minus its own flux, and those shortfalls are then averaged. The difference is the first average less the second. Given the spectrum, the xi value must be 13.4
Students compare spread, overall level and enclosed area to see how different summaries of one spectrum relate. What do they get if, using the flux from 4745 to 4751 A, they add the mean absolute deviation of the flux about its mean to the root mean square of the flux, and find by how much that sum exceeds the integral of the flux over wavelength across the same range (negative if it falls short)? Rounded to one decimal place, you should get -60.7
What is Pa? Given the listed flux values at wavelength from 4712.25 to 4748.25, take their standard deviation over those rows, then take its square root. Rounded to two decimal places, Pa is 0.42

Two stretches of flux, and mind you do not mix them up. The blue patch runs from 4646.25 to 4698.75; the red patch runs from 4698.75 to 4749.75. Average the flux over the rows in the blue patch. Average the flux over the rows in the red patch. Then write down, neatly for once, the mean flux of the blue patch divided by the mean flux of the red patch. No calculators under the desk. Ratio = 1.04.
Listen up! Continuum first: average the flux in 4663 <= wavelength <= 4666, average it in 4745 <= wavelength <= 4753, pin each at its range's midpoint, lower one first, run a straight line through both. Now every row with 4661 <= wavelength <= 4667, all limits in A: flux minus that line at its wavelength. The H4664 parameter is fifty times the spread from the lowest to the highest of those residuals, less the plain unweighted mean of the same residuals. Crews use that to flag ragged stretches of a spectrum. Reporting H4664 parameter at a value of 37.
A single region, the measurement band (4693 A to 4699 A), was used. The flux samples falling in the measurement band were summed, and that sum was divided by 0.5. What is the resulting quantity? 99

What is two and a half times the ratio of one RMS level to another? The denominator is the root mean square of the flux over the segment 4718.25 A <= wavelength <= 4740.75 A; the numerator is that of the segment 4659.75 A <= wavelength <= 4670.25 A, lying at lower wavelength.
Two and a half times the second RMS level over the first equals 2.65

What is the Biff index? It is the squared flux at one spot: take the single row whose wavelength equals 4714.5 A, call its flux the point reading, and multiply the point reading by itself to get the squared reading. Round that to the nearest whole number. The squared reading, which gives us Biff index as 142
